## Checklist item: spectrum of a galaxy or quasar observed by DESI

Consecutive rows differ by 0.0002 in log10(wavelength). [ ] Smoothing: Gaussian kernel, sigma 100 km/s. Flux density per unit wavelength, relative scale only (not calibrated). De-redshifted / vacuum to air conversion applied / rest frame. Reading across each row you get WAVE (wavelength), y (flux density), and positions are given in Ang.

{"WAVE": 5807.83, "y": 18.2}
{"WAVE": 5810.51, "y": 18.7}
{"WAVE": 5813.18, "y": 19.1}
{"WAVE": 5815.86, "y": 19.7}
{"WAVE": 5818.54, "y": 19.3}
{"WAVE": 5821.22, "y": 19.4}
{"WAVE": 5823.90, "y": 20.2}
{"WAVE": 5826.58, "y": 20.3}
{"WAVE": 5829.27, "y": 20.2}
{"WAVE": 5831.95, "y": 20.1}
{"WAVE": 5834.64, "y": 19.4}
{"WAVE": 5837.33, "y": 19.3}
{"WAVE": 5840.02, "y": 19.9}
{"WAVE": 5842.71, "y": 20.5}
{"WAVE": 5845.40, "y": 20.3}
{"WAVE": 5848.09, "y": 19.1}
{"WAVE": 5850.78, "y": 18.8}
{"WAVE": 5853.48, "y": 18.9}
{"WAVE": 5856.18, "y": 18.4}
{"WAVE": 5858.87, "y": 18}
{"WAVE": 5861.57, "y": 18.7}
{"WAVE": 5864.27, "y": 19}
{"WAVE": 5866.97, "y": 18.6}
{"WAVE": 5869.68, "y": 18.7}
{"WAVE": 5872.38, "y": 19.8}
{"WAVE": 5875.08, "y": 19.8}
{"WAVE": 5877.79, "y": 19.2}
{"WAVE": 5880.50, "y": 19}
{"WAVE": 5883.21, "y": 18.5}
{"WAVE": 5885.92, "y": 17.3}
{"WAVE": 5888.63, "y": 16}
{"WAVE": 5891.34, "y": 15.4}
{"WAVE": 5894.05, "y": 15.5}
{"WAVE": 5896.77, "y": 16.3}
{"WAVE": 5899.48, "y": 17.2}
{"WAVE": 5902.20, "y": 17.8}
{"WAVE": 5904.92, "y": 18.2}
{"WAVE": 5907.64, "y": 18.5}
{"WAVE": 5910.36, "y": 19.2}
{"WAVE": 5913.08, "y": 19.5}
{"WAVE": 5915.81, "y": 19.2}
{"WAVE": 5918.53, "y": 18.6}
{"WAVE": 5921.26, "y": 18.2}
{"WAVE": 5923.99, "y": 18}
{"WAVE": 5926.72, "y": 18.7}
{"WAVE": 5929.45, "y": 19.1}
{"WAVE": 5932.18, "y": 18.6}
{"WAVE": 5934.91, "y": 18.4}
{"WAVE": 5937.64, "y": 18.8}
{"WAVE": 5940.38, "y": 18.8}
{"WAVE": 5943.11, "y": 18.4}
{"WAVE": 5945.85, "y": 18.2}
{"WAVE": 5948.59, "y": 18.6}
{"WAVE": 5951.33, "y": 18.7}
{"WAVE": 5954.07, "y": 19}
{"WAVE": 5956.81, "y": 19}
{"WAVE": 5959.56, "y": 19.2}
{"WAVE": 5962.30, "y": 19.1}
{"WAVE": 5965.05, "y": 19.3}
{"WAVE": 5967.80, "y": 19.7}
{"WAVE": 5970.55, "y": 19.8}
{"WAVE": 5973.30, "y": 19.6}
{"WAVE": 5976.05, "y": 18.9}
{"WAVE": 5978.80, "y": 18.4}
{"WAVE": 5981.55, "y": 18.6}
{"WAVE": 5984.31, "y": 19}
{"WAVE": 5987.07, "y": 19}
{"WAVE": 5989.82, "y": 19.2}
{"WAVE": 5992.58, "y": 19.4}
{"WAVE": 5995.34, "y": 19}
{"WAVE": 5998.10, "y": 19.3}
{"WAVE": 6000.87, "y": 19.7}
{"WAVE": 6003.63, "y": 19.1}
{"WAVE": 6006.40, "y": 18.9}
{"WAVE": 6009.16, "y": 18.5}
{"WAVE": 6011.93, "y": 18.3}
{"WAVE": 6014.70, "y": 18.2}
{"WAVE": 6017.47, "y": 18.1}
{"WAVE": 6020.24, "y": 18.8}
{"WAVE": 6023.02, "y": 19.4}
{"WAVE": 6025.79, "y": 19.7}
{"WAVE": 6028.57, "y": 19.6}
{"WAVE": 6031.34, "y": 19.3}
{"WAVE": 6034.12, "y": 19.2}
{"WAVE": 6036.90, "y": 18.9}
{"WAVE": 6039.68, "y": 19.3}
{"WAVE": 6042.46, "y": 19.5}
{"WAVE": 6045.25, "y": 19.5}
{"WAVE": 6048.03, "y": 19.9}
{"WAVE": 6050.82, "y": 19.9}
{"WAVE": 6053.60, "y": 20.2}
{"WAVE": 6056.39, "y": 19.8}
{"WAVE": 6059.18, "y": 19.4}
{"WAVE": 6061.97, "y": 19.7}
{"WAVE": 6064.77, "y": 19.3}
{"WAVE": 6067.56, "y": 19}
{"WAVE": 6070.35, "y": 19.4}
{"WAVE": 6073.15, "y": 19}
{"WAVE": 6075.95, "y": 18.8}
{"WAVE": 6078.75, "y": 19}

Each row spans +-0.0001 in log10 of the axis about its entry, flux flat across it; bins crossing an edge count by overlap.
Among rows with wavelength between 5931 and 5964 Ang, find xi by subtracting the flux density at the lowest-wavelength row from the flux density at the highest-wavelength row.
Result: 0.5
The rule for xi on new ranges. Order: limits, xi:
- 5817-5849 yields -0.2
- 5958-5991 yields 0.0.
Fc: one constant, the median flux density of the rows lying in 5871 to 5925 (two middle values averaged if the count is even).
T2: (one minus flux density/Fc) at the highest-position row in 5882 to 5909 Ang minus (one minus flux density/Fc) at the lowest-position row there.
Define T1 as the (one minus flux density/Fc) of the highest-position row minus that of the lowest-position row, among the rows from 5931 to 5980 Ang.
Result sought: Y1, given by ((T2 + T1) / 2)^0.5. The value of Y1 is 0.07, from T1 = 0.011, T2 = 0.00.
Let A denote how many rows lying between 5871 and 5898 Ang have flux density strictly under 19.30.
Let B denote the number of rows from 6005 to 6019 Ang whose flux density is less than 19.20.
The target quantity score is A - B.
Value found 3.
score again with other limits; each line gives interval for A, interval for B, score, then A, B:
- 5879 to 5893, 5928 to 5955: -5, 5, 10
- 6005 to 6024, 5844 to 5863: 0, 6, 6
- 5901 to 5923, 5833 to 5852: 5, 7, 2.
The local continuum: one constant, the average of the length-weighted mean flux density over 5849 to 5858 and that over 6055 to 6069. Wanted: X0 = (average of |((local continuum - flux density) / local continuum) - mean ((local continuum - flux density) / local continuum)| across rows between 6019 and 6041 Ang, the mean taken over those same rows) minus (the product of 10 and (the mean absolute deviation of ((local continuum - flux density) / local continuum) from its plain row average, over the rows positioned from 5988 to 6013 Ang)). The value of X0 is -0.160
